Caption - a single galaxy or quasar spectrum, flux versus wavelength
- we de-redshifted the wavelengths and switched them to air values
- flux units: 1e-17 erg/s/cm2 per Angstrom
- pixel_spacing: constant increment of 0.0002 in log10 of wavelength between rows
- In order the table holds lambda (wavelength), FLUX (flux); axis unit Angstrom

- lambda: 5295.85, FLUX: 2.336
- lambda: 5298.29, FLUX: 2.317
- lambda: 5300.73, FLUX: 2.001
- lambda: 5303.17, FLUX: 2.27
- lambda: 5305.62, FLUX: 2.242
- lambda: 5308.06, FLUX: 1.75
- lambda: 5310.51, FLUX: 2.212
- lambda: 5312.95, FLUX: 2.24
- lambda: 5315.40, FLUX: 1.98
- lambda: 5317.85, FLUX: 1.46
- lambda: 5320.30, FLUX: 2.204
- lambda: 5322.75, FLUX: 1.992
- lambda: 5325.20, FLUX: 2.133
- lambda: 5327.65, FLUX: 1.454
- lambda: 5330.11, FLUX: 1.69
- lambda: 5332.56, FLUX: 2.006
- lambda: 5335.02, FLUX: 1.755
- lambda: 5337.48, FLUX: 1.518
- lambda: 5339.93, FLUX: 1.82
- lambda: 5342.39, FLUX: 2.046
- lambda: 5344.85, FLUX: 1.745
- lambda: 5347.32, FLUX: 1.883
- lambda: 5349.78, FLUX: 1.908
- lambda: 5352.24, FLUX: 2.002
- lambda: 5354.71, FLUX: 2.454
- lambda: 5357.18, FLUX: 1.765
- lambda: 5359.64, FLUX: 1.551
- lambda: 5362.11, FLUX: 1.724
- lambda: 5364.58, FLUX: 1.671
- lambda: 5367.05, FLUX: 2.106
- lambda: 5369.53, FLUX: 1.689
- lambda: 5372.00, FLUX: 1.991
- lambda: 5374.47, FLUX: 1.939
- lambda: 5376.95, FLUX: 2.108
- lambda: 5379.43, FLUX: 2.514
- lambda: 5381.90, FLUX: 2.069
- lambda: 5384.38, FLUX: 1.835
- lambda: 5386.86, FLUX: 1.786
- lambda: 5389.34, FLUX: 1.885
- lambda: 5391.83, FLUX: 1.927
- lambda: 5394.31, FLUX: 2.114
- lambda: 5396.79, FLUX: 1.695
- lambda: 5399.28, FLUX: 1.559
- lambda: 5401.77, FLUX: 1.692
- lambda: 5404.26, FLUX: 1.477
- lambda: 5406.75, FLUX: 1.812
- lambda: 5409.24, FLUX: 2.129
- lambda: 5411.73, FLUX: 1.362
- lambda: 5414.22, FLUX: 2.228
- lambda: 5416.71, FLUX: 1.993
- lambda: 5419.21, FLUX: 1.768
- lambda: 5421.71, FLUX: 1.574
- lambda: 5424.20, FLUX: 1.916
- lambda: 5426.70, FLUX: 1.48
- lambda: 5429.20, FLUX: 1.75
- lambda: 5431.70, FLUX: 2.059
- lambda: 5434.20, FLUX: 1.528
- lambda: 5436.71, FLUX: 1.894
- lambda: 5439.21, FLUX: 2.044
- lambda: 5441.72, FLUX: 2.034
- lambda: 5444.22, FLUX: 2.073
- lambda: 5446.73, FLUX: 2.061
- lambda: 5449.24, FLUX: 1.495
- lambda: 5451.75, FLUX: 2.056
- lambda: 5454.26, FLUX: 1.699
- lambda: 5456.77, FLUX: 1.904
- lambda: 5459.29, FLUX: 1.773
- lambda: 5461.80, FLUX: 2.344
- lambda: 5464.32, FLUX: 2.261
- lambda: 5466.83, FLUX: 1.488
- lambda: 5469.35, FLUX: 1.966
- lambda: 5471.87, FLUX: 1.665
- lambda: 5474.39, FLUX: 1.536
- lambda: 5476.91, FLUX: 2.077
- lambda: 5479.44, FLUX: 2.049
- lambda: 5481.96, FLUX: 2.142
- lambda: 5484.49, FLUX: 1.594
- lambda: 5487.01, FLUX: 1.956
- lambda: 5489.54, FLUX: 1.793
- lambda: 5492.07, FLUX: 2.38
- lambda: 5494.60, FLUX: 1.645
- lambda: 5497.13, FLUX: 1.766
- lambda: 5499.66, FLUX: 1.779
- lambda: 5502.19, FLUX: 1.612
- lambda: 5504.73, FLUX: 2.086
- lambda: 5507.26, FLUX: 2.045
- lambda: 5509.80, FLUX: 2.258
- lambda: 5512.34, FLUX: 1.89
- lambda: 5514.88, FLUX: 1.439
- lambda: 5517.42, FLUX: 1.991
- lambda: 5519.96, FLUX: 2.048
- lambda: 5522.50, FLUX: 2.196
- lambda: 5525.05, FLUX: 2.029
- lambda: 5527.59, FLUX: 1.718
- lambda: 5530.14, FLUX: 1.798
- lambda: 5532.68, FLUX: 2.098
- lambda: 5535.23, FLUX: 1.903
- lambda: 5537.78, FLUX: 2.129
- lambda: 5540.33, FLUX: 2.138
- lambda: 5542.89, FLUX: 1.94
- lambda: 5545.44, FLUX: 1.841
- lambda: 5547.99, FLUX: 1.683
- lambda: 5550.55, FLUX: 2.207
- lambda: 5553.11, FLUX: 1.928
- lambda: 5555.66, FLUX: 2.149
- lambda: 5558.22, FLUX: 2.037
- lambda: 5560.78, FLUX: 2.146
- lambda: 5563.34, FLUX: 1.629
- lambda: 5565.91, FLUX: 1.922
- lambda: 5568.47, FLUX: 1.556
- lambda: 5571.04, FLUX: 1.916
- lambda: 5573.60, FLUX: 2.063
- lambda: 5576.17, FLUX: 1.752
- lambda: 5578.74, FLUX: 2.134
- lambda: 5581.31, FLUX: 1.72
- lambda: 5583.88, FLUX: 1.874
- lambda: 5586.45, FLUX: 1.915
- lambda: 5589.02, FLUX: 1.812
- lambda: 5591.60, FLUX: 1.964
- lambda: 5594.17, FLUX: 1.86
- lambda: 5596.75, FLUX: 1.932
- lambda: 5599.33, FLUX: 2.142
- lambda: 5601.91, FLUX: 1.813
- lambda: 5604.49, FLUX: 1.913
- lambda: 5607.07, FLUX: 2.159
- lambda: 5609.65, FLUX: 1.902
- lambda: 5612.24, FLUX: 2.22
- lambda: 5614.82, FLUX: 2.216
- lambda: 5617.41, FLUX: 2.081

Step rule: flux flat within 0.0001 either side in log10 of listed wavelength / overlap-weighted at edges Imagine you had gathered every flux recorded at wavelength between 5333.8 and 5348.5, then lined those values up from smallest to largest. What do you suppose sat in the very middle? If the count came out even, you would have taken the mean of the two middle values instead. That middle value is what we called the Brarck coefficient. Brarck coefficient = 1.79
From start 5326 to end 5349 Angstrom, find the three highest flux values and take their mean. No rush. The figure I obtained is 1.98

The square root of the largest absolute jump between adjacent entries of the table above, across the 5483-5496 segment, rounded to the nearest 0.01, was 0.86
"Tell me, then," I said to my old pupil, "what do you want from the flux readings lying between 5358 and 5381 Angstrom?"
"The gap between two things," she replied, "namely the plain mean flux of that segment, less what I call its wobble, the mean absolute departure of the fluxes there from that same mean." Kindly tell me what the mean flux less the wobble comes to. 1.69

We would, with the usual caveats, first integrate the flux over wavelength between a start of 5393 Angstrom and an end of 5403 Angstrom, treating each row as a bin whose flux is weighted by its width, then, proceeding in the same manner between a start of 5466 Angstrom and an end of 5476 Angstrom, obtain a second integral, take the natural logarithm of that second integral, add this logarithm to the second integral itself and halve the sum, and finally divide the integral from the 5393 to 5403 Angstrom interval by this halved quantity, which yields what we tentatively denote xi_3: 1.79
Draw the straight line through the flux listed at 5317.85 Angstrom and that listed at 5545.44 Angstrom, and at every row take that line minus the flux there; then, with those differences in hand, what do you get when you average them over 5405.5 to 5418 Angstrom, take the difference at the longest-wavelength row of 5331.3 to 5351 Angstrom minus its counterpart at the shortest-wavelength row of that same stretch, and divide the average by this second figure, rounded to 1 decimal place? -2.3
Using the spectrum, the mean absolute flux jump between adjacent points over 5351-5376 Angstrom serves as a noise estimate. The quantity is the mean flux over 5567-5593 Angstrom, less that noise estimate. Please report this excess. 1.56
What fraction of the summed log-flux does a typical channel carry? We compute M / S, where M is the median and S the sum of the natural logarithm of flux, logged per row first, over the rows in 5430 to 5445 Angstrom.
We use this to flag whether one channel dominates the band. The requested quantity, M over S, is 0.18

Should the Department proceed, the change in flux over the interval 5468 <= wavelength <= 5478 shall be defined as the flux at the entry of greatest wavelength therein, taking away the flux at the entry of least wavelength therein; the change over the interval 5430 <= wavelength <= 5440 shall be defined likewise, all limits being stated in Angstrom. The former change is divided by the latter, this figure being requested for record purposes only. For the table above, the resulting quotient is -7.4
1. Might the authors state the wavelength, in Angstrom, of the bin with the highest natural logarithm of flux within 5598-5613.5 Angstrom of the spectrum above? 5612.24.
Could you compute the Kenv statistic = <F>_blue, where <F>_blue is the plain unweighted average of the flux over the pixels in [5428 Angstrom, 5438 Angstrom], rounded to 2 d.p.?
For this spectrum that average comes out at 1.81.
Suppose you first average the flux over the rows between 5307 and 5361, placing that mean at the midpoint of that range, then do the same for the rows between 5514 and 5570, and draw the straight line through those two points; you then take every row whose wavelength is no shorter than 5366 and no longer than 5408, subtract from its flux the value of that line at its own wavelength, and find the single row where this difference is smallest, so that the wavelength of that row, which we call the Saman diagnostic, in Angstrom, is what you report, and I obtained 5404.26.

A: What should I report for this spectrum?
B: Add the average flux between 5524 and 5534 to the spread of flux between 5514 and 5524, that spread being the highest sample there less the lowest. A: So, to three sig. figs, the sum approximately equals 2.67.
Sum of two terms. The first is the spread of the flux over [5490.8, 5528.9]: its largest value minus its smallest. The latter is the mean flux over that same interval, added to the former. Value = 2.87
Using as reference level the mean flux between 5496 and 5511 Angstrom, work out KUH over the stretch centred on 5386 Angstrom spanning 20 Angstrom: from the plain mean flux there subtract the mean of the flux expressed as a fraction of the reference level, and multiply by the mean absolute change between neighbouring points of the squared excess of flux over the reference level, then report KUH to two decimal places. 0.10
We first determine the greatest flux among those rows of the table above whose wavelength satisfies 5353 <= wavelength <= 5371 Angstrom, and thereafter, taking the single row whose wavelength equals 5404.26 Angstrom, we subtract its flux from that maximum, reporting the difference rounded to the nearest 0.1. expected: 1.0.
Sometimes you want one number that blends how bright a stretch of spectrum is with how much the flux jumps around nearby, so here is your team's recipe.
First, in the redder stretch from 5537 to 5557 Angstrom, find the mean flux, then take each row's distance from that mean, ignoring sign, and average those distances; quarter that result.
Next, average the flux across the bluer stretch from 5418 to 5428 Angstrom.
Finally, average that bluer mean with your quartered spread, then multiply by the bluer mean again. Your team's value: 1.45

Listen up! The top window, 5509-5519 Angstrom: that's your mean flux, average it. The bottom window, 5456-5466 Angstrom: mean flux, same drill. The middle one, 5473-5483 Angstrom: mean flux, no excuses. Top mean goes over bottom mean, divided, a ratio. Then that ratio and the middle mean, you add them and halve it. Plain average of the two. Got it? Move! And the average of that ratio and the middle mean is 1.43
